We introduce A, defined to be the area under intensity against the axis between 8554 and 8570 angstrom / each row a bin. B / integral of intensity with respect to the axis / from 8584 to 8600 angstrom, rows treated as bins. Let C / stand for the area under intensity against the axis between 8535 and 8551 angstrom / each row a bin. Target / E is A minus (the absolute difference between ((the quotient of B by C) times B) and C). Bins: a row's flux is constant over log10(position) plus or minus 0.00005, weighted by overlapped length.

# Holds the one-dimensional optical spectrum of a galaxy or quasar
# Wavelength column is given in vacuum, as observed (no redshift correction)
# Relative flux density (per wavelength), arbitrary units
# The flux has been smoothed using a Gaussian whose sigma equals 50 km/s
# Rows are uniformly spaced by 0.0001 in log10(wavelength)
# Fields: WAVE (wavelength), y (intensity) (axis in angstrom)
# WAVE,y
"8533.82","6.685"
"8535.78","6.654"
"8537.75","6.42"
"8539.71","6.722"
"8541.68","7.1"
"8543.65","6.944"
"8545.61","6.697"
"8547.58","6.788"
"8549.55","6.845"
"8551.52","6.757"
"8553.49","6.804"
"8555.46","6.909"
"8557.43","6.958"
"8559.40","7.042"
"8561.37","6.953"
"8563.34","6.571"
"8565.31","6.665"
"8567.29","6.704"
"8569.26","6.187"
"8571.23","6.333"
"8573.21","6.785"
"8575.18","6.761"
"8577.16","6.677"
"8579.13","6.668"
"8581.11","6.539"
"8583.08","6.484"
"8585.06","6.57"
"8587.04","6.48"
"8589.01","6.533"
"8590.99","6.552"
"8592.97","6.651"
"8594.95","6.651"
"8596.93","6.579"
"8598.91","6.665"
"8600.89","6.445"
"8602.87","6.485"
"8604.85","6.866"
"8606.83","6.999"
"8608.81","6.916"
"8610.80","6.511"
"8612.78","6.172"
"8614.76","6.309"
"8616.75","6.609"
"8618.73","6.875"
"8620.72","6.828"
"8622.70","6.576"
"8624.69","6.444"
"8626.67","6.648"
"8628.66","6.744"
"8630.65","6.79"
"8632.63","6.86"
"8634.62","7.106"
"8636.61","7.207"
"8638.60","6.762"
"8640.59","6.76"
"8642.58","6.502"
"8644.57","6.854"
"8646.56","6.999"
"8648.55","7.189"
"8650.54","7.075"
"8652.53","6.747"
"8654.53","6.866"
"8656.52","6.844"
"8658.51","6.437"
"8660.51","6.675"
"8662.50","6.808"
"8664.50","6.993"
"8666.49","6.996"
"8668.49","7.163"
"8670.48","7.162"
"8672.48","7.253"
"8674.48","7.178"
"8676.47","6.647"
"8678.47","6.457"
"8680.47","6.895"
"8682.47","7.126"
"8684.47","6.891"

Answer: 102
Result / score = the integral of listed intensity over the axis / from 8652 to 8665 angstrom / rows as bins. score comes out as 87.8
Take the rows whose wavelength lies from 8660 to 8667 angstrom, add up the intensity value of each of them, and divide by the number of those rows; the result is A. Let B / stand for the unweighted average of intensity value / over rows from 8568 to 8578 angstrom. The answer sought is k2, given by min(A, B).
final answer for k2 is 6.55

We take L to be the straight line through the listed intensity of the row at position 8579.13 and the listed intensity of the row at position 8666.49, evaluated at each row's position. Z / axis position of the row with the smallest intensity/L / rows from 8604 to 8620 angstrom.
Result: 8612.78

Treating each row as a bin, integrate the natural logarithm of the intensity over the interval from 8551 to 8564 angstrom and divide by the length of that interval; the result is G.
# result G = 1.93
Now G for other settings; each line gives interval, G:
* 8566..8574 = 1.87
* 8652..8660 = 1.90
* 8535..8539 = 1.88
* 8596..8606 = 1.89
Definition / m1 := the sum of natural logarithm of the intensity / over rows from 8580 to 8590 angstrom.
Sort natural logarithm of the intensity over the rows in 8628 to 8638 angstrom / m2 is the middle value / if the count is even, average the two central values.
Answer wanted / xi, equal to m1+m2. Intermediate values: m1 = 9.38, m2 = 1.93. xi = 11.3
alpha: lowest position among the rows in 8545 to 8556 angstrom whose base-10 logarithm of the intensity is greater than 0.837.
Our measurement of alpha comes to 8555.46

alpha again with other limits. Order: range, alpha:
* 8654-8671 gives 8664.50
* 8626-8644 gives 8634.62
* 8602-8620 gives 8606.83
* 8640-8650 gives 8646.56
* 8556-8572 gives 8557.43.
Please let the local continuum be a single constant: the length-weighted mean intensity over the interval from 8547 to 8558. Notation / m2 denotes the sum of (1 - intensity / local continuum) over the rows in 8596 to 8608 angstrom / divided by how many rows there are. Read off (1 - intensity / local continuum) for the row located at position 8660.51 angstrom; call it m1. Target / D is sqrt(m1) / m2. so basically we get 6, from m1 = 0.024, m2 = 0.024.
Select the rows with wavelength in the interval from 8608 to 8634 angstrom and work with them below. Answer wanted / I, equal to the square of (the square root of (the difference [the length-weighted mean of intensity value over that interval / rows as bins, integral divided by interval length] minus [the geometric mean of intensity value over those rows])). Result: 0.0081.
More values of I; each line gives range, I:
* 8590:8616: 0.0022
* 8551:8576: 0.0037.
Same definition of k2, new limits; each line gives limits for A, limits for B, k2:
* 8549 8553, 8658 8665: 6.73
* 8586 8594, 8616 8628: 6.55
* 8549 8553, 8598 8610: 6.73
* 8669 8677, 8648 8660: 6.86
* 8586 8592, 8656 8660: 6.52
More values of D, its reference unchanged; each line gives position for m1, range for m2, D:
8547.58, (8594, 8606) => 3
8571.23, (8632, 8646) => -73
